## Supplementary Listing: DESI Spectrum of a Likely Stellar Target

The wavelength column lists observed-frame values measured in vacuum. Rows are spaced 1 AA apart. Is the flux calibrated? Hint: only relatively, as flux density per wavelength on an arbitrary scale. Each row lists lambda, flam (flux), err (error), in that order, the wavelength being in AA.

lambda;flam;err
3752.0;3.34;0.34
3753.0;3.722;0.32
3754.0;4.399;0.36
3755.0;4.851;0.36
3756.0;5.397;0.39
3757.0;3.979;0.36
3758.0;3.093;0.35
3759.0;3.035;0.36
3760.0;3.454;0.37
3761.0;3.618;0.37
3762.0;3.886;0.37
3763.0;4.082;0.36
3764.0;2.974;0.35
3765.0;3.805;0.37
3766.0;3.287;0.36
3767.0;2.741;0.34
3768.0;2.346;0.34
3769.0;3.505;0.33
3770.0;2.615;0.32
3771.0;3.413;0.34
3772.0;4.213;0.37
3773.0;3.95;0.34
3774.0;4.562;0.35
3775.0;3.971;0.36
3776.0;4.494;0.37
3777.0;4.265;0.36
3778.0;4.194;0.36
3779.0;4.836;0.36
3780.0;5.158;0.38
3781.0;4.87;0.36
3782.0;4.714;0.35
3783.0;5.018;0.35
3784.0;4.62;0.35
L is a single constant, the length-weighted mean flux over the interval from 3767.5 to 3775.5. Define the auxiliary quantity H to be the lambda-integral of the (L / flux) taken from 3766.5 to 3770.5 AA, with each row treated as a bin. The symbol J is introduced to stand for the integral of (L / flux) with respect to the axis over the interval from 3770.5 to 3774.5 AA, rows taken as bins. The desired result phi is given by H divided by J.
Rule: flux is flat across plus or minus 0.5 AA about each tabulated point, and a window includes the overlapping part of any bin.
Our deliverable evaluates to 1.45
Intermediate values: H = 5.2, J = 3.6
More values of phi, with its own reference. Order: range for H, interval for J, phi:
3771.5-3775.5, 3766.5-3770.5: 0.66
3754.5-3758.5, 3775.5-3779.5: 1.07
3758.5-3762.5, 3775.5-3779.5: 1.28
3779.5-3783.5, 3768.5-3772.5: 0.68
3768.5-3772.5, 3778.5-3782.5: 1.46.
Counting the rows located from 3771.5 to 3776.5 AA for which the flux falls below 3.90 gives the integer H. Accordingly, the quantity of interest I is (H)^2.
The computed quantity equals 0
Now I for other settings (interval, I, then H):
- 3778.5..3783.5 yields 0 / 0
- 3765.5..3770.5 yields 25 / 5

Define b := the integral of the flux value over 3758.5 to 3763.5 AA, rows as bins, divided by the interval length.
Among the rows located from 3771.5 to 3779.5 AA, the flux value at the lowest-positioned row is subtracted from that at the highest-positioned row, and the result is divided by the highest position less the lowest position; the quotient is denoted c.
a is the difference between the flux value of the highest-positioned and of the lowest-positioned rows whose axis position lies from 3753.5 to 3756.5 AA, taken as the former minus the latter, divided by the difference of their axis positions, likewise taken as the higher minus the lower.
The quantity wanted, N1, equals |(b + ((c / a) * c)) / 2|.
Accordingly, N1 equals 1.82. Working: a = 0.50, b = 3.6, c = 0.09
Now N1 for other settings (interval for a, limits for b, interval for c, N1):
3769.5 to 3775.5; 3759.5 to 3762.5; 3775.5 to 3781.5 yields 1.84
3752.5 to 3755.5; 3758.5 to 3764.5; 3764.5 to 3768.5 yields 1.96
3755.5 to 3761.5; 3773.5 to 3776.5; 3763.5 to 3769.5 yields 2.16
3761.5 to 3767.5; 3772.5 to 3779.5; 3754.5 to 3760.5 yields 1.99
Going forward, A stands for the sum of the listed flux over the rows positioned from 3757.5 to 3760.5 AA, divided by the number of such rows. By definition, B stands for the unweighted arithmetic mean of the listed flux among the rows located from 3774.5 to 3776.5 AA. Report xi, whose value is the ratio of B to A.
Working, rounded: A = 3.2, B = 4.2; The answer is 1.3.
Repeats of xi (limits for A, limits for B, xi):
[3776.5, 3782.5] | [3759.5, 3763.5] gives 0.8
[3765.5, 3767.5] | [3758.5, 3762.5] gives 1.2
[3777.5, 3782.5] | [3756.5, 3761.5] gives 0.7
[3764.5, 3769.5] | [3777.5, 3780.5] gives 1.5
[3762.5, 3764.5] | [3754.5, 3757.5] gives 1.3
